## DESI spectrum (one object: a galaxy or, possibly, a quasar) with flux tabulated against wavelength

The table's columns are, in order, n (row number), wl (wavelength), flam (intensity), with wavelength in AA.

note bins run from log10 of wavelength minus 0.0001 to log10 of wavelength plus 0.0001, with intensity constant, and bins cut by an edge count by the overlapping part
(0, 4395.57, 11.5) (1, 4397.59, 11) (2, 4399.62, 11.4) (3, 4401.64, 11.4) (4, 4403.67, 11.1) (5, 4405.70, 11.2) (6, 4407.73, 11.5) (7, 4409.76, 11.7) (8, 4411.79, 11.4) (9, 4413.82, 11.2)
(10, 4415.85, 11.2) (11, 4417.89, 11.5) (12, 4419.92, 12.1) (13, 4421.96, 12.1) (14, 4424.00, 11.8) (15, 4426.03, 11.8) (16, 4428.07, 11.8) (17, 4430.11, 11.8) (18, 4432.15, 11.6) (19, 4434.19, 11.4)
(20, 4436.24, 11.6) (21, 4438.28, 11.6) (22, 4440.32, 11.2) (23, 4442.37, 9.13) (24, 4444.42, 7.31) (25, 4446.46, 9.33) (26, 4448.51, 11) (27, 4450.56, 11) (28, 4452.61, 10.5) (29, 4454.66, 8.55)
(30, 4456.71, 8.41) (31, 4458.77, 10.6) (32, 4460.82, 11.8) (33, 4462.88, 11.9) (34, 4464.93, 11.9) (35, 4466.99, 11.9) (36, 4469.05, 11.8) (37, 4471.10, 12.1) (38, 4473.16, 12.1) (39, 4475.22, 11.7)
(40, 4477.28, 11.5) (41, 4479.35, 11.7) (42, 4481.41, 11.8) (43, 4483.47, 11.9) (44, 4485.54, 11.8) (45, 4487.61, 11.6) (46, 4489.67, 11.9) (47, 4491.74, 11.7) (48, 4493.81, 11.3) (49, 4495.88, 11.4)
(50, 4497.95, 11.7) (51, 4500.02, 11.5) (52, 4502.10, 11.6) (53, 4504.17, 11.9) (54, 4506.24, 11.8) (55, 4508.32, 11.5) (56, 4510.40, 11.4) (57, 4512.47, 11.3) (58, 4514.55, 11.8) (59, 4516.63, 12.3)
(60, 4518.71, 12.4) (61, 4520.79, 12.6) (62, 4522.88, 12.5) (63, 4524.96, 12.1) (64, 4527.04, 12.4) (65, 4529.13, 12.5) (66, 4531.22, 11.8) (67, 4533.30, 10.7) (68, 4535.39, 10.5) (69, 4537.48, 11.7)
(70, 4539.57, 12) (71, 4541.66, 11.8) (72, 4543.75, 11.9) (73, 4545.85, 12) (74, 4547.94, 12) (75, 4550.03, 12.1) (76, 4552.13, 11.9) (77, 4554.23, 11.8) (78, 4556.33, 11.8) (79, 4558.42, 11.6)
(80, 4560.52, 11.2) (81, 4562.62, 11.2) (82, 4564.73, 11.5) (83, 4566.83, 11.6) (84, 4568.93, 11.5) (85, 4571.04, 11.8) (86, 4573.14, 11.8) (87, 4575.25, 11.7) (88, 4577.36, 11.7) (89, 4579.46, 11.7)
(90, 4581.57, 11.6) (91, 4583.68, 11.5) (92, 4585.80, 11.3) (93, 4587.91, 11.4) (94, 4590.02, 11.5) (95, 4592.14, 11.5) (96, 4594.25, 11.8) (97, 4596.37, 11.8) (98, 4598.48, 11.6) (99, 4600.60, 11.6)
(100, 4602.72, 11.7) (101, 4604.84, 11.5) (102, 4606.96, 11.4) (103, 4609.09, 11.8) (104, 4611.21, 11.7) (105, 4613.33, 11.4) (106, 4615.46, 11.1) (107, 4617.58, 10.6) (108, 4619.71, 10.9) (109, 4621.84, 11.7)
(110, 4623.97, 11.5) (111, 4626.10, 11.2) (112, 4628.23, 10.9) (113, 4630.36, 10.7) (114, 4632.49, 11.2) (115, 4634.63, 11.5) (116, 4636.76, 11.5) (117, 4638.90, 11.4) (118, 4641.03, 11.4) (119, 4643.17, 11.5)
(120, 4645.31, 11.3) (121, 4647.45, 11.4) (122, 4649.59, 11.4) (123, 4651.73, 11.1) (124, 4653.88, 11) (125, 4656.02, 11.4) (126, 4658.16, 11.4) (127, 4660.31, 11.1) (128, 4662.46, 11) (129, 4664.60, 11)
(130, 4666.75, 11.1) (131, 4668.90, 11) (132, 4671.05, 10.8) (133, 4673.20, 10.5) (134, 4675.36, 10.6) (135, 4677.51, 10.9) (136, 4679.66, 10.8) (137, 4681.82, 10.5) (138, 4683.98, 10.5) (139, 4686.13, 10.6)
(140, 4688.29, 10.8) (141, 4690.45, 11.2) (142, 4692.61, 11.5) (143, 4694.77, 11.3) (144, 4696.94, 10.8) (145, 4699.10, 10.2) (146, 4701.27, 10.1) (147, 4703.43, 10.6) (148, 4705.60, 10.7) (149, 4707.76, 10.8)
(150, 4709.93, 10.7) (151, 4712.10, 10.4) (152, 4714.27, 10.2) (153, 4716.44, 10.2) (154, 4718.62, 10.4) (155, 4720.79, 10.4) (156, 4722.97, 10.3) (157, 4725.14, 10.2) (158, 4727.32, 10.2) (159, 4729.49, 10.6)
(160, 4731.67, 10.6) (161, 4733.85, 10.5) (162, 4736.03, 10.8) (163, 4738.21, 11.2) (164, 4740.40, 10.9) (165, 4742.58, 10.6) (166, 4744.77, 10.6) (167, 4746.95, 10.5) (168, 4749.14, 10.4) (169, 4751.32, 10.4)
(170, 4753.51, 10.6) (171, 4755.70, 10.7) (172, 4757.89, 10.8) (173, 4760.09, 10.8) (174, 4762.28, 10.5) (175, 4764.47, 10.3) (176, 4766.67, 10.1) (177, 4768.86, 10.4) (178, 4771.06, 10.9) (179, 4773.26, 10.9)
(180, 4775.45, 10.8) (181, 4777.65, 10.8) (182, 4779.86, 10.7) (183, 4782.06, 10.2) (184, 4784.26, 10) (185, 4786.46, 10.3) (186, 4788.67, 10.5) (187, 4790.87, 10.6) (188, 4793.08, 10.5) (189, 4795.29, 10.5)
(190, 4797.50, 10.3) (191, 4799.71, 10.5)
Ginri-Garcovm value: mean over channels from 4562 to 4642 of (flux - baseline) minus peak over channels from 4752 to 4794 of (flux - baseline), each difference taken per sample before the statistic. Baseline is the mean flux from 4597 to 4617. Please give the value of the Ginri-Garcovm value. 0.55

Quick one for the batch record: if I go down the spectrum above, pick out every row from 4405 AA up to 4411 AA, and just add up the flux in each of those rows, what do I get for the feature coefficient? 34.4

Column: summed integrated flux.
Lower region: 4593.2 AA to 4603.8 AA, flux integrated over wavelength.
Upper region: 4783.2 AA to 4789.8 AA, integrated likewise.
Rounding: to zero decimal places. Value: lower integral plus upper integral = 192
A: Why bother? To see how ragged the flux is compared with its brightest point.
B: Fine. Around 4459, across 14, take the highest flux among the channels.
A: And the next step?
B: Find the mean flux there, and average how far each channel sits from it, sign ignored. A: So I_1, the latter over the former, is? 0.099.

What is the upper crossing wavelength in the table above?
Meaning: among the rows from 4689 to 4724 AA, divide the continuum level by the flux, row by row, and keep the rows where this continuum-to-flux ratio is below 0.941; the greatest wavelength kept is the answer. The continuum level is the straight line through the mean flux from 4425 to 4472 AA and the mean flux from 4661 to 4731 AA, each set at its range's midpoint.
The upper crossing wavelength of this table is 4692.61 AA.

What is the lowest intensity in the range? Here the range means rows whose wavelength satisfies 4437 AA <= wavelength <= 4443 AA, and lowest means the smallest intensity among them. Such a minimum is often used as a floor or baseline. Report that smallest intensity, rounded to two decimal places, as 9.13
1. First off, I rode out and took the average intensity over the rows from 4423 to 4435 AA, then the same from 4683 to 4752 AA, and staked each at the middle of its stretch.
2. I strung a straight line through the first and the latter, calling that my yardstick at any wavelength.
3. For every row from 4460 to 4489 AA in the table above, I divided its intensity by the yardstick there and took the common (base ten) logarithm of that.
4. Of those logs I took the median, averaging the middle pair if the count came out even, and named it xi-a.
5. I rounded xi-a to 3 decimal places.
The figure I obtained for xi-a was 0.011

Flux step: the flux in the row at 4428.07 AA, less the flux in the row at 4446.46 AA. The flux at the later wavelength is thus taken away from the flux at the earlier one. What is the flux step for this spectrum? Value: 2.5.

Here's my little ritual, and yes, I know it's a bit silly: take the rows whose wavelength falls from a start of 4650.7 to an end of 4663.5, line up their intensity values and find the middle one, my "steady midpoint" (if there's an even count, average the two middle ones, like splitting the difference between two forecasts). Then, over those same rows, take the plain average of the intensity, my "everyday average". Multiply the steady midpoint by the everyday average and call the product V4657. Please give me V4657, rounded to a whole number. 124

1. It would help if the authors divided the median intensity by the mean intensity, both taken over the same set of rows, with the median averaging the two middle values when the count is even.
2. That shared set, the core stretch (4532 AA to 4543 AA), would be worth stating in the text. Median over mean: 1.03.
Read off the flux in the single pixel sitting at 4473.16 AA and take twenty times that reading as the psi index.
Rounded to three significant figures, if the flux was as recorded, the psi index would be 242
